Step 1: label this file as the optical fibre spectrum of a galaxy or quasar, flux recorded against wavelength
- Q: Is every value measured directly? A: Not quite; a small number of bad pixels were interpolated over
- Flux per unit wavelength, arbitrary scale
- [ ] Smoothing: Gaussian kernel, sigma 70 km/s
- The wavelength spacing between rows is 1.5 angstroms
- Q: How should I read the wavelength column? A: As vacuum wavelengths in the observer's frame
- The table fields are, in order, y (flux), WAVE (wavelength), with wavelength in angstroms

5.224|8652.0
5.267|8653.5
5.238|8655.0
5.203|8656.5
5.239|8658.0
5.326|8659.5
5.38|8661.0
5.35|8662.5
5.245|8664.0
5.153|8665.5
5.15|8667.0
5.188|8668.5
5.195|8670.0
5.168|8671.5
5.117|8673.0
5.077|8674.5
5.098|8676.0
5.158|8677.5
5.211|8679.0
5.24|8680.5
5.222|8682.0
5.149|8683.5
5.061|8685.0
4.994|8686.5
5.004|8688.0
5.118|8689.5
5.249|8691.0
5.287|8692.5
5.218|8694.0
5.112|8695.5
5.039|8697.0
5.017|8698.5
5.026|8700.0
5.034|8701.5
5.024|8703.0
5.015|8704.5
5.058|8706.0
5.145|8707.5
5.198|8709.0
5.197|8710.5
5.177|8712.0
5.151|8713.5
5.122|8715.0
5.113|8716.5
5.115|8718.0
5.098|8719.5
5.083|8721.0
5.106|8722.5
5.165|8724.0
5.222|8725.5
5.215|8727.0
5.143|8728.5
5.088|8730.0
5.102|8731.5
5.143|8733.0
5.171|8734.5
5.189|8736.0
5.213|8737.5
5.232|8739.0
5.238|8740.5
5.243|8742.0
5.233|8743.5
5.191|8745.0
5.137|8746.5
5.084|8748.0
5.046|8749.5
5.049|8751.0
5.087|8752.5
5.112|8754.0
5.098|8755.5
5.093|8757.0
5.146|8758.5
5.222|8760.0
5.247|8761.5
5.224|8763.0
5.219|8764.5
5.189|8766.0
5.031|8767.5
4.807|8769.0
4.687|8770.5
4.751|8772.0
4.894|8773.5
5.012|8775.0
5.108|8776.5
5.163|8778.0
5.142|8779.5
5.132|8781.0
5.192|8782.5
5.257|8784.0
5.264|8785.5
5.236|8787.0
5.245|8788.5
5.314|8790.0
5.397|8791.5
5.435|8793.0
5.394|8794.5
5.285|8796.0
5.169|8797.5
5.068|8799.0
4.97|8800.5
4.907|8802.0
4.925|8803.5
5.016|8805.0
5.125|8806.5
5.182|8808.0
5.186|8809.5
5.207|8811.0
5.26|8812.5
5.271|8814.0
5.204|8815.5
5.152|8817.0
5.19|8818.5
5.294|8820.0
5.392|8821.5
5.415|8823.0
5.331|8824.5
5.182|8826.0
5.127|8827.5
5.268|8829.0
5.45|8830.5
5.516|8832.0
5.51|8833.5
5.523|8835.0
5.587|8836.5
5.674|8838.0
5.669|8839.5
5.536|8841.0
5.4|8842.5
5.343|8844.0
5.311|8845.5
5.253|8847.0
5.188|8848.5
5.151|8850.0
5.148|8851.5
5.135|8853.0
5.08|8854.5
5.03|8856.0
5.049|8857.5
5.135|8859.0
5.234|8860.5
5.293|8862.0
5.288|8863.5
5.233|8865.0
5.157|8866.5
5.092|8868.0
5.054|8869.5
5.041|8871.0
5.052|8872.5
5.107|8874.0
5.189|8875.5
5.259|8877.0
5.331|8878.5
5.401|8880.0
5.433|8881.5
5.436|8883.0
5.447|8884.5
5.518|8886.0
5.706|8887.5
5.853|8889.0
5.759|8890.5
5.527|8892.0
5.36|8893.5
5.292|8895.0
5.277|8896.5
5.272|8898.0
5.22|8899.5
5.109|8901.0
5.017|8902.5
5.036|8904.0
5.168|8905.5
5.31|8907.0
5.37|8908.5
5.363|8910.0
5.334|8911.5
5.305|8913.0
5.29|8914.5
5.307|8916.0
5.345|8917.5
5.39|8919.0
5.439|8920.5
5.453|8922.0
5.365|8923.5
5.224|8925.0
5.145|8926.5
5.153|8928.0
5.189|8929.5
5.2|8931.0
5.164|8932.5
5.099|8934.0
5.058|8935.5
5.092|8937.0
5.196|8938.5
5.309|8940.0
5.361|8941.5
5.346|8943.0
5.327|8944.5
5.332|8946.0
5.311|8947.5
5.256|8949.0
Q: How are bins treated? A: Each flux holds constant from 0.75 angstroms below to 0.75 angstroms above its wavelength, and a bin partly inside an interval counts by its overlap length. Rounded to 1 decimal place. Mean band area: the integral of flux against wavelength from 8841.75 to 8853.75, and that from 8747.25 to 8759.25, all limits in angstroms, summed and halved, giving 62.0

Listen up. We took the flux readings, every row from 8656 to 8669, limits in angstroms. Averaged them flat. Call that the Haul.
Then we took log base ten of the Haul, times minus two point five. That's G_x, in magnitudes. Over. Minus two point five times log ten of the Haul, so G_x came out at -1.80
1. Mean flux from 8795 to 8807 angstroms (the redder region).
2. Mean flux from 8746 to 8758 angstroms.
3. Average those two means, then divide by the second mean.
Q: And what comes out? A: 1.00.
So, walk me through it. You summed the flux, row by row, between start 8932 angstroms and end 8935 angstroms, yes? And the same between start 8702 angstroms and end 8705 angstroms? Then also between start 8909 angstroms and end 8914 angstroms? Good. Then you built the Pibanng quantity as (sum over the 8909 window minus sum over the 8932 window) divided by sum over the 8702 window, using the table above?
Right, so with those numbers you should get 0.6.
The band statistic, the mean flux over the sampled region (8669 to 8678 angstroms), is 5.14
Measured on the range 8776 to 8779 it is 5.14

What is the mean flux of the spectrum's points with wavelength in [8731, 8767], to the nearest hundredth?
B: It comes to 5.16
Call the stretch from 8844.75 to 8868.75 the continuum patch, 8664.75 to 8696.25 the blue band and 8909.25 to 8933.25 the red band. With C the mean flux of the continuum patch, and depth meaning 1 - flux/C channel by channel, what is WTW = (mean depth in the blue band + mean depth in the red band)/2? -0.009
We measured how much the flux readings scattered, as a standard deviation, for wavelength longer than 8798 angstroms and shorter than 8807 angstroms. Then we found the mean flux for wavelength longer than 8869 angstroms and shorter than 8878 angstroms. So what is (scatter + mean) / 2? 2.60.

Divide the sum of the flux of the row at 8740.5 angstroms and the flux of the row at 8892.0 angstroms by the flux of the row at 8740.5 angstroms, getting 2.06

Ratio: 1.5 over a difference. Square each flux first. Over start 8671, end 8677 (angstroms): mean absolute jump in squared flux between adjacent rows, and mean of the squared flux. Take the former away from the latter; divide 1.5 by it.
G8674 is 0.0582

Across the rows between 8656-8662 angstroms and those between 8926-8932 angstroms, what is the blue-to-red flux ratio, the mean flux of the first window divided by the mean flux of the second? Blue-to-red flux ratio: 1.02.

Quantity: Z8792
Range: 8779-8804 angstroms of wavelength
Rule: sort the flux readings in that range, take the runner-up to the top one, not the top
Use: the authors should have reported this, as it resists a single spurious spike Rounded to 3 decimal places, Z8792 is 5.397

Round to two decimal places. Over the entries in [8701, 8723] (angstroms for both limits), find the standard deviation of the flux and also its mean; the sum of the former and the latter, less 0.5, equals 4.67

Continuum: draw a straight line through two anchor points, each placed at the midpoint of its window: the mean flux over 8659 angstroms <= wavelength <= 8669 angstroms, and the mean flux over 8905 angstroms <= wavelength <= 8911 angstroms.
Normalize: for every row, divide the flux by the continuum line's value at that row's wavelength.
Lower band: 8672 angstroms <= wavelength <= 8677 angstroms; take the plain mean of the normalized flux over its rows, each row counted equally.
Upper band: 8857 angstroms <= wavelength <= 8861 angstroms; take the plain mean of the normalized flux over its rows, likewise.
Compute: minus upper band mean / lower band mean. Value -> -1.00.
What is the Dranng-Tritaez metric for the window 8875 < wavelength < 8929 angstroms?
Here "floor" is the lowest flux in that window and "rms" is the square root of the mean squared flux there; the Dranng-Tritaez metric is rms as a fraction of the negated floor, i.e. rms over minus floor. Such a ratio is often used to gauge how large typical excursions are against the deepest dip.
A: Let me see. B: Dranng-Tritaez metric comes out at -1.07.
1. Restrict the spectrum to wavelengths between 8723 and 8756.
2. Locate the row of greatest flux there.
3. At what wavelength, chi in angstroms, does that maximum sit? 8742.0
